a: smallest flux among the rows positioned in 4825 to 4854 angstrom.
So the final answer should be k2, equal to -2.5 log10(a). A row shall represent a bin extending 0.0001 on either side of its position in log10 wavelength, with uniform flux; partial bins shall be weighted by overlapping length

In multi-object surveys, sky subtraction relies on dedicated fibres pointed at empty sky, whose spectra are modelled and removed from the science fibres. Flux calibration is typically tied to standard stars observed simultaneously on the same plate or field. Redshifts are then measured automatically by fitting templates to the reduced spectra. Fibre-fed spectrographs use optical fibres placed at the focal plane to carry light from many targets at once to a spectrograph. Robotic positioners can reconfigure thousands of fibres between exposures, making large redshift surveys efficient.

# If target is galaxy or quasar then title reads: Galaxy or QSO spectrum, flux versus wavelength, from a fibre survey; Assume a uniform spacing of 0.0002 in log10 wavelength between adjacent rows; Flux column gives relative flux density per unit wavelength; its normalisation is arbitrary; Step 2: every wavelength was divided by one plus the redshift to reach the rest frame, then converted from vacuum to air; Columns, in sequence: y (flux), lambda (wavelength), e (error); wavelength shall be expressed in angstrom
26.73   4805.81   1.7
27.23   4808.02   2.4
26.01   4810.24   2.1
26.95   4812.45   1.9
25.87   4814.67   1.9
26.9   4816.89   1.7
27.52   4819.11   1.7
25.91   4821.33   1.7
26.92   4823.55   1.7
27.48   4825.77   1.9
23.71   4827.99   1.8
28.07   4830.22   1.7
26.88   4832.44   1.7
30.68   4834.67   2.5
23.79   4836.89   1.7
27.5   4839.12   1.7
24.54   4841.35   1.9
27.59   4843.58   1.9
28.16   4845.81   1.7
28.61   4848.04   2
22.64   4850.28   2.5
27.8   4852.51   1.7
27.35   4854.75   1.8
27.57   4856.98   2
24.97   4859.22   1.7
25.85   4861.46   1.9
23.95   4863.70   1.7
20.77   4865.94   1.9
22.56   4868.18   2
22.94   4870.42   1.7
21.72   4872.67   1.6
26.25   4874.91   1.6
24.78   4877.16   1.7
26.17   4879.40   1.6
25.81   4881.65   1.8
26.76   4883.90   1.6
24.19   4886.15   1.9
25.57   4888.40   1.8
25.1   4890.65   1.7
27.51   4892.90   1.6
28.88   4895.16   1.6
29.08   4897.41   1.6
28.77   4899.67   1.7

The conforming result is -3.39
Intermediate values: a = 22.64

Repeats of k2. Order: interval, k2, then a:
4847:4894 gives -3.29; 20.77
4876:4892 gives -3.46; 24.19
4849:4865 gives -3.39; 22.64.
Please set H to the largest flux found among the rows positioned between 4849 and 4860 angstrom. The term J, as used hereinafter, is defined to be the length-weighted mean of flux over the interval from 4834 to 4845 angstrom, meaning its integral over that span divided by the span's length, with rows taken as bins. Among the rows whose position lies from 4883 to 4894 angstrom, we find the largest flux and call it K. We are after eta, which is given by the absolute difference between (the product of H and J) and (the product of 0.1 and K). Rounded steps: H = 27.8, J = 26.7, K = 27.51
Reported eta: 740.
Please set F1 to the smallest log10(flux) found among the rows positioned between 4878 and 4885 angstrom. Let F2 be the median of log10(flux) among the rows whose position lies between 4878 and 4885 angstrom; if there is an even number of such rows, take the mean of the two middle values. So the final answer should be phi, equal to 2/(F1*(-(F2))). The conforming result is -1.00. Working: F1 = 1.41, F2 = 1.42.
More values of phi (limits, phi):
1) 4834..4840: -1.01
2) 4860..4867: -1.10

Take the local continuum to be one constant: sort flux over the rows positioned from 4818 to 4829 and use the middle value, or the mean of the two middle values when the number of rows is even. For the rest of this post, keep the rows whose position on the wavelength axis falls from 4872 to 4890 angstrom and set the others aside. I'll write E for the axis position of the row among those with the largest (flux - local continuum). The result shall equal 4883.90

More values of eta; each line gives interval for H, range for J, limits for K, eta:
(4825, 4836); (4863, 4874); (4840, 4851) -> 685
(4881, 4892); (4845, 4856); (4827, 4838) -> 716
